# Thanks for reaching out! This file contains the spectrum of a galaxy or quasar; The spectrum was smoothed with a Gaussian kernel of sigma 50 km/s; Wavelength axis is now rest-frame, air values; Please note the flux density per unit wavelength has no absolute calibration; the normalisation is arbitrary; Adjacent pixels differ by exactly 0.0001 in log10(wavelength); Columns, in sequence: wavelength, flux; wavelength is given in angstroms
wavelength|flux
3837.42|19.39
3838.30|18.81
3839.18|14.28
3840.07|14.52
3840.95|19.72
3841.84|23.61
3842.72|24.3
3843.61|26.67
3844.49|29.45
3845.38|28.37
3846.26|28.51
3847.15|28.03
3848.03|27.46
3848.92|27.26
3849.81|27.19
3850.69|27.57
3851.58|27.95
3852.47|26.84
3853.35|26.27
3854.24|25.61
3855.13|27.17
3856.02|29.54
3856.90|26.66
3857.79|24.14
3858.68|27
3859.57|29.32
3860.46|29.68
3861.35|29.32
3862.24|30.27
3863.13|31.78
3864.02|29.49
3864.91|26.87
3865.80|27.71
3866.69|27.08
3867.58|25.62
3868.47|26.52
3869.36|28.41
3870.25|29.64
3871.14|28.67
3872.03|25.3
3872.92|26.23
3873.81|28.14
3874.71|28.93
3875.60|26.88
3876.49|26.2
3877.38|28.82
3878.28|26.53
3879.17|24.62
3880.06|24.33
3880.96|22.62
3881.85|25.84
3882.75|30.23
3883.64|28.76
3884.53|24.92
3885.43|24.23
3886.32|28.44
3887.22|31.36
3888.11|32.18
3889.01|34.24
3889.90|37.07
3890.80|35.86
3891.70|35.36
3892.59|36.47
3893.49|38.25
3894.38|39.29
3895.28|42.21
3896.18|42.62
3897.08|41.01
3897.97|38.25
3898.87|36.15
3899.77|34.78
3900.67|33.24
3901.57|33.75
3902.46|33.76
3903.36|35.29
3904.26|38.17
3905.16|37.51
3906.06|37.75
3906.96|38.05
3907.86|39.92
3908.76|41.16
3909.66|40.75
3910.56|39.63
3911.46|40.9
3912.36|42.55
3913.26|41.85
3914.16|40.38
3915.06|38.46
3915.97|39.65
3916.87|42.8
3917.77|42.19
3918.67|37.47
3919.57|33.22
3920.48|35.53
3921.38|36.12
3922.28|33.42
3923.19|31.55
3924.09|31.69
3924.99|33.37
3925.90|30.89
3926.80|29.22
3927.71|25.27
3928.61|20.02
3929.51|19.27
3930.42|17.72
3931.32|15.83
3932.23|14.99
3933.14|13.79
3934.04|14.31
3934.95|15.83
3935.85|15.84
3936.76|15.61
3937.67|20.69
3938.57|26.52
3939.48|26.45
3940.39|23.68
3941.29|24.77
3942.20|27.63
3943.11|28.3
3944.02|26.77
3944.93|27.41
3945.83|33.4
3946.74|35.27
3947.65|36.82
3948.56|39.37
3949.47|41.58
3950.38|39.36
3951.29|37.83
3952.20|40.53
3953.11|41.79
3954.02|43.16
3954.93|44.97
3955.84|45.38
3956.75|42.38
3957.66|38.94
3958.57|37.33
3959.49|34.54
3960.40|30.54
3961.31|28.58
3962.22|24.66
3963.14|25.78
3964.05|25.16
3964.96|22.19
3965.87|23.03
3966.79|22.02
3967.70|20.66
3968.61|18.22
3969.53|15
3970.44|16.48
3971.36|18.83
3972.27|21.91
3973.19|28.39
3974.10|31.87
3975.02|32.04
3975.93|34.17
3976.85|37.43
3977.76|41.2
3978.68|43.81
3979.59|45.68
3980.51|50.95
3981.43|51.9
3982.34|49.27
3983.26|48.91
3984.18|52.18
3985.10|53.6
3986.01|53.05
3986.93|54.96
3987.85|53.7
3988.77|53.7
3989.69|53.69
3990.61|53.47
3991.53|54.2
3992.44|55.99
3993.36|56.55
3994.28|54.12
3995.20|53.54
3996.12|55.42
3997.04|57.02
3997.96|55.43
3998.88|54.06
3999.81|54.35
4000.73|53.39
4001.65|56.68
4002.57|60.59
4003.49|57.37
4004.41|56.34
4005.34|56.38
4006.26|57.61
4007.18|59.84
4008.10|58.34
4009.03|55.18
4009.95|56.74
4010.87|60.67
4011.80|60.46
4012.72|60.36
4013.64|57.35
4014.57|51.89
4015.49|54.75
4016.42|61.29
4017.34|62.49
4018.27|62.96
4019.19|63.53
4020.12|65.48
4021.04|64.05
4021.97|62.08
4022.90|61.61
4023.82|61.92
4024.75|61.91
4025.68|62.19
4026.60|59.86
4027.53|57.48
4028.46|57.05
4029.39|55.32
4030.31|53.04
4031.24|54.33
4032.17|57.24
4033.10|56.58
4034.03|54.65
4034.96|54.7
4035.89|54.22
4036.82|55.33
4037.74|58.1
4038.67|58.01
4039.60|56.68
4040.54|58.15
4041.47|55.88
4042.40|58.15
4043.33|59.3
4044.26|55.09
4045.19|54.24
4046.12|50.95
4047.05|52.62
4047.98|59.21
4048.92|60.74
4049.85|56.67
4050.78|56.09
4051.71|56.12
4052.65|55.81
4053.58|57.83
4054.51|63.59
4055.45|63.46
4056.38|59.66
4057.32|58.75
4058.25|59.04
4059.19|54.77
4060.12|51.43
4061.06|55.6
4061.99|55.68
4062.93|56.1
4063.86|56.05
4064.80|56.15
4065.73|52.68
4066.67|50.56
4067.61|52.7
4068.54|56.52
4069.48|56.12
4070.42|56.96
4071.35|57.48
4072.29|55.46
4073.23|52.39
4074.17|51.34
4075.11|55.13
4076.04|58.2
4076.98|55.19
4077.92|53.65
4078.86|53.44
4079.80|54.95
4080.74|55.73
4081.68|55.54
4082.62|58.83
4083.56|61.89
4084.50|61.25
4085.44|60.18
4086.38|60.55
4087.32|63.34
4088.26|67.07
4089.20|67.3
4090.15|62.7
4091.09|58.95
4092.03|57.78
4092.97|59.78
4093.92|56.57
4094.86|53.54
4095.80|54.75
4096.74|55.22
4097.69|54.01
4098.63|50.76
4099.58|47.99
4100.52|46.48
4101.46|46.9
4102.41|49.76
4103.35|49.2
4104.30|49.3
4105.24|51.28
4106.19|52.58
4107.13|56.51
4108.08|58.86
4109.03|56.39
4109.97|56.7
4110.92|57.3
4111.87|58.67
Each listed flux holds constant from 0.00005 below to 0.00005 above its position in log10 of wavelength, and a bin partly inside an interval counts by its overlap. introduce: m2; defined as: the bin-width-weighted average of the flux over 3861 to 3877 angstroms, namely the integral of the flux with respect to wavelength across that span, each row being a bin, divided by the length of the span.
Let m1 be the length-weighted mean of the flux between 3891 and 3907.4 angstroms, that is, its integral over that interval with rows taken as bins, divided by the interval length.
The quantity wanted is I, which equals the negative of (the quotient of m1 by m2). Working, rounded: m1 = 37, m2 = 28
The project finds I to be -1.33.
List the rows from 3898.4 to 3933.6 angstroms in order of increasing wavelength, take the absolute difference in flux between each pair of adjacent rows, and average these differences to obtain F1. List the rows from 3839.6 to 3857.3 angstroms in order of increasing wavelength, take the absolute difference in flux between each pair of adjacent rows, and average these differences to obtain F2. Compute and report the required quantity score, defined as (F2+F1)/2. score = 1.6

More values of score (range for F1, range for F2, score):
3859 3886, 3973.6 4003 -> 1.7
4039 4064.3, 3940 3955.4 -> 2.1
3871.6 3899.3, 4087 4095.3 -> 2.3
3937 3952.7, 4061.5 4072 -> 1.8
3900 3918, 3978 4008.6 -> 1.4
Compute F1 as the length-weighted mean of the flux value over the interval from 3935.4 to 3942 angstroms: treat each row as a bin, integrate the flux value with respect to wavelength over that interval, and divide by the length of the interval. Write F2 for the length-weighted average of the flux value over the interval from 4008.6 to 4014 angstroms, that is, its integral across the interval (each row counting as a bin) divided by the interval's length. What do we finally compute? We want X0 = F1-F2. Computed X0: -36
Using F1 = 22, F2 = 59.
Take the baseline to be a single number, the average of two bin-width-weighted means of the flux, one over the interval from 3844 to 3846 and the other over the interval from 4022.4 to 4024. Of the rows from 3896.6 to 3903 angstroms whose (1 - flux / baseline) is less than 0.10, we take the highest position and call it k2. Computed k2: 3897.08 angstroms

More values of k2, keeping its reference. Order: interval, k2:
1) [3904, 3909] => 3908.76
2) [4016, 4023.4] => 4022.90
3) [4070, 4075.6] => 4075.11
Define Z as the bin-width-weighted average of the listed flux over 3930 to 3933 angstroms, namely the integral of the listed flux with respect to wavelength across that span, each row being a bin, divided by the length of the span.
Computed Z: 16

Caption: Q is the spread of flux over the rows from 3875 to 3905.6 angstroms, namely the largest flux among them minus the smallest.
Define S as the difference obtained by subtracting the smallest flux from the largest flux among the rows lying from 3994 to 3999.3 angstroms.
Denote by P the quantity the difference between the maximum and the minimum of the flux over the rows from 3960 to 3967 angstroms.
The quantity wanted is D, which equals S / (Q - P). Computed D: 0.3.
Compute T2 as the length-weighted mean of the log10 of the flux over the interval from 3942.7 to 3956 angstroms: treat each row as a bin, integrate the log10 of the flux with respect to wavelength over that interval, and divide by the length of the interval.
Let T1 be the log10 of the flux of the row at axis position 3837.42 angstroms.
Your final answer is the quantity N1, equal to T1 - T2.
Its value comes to -0.3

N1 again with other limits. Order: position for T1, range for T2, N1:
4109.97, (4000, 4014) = 0.0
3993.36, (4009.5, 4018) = 0.0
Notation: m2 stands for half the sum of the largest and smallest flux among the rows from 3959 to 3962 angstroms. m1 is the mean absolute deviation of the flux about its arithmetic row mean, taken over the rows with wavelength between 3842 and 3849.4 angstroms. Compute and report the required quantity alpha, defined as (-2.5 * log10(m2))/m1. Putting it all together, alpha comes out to -3.5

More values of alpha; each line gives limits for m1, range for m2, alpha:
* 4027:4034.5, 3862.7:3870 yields -2.6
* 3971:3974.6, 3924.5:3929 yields -0.7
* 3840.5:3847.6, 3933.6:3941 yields -1.2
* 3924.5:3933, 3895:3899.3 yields -0.7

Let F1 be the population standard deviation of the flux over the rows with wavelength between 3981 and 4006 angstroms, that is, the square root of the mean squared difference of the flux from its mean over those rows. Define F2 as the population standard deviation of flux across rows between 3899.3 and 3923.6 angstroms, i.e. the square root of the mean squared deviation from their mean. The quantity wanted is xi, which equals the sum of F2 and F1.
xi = 6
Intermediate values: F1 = 2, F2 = 3.3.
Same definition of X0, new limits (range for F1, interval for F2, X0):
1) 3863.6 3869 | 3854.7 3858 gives 0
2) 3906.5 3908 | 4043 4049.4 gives -17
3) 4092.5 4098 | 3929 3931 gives 37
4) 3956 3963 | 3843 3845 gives 6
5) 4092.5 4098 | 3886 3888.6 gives 25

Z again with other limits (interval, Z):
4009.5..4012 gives 59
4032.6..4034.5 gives 56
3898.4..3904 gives 35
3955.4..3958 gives 42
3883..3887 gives 27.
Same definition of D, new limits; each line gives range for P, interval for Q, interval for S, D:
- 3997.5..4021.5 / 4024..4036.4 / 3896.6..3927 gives -3.1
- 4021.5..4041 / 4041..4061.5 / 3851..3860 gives 1.5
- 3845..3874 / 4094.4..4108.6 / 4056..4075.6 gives 1.9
